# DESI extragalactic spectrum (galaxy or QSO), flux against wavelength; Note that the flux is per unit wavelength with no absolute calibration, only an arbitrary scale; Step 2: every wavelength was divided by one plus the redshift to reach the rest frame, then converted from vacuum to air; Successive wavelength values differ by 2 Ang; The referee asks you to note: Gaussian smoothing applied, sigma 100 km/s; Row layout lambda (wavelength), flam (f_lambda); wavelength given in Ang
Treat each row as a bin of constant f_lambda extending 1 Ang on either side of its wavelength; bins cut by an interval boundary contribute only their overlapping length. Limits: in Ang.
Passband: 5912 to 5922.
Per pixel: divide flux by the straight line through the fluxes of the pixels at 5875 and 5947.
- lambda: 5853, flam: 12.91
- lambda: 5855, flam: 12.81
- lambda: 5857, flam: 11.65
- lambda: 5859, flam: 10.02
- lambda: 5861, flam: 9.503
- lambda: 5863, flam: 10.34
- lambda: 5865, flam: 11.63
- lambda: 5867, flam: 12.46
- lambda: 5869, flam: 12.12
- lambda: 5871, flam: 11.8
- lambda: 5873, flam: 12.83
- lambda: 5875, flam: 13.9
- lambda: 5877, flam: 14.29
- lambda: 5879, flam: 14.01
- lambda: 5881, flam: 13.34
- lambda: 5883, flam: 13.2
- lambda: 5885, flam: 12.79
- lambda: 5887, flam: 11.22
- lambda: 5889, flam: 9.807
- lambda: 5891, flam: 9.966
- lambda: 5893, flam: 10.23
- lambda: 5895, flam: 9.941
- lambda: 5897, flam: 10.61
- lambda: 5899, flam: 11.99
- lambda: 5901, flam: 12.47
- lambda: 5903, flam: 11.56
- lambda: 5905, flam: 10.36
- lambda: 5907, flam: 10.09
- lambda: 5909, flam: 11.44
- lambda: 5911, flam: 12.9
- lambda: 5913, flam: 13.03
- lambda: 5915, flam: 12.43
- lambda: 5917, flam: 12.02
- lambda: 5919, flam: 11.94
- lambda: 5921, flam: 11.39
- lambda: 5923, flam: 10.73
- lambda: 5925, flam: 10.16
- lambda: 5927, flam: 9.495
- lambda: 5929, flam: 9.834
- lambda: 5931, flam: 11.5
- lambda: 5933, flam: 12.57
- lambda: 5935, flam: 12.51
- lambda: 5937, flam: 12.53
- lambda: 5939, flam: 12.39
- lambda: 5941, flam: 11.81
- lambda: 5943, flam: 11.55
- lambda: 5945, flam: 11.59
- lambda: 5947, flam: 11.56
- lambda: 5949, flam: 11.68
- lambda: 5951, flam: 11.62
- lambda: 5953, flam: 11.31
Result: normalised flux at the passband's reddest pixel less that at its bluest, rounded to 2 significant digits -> -0.11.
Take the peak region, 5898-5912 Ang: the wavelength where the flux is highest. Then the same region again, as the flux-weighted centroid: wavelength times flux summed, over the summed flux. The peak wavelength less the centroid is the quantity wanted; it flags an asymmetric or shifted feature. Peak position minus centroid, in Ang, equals 6.0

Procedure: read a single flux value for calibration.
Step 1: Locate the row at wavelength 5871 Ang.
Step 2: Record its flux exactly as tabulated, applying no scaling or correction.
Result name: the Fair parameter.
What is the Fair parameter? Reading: 11.8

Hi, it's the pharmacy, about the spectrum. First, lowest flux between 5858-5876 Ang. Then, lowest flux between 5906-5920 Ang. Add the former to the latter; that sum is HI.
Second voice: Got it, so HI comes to 19.6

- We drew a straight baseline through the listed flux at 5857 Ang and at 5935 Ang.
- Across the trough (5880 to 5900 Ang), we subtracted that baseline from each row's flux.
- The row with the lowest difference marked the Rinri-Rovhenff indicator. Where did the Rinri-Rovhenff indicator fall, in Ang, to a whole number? 5889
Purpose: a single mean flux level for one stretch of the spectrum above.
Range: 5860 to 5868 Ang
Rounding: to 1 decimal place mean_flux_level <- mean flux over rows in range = 11.0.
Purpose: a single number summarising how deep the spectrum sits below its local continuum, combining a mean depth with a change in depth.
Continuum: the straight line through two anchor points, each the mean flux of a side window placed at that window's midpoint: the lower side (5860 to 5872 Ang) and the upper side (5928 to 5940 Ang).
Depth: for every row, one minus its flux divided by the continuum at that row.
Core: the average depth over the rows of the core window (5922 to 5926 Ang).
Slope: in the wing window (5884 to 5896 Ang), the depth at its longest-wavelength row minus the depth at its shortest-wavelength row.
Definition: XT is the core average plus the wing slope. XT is 0.37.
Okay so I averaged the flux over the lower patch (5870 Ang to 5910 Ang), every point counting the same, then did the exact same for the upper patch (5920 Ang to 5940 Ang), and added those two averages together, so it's 23.1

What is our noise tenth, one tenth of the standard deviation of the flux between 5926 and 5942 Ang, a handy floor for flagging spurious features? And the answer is 0.12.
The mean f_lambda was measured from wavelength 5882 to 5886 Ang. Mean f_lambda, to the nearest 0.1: 13.0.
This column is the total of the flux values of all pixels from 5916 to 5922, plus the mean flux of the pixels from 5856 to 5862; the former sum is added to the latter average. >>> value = 45.7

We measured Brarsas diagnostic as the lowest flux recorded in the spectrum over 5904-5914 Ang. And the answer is 10.09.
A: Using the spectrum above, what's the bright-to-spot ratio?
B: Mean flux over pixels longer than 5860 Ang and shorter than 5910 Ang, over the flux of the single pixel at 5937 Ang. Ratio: 0.93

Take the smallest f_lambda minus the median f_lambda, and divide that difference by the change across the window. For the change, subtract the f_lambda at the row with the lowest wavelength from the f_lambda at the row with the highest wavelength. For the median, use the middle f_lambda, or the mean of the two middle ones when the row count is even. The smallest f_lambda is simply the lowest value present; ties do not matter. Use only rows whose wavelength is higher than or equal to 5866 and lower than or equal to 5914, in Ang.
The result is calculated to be -3.9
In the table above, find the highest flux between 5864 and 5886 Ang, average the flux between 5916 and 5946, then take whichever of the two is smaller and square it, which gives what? 132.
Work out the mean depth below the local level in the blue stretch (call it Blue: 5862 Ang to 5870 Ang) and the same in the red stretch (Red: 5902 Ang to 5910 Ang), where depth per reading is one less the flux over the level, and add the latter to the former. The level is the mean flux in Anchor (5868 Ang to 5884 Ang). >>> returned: 0.29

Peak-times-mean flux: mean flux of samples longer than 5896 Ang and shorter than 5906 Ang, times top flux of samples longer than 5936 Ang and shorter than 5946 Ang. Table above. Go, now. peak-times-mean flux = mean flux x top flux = 143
